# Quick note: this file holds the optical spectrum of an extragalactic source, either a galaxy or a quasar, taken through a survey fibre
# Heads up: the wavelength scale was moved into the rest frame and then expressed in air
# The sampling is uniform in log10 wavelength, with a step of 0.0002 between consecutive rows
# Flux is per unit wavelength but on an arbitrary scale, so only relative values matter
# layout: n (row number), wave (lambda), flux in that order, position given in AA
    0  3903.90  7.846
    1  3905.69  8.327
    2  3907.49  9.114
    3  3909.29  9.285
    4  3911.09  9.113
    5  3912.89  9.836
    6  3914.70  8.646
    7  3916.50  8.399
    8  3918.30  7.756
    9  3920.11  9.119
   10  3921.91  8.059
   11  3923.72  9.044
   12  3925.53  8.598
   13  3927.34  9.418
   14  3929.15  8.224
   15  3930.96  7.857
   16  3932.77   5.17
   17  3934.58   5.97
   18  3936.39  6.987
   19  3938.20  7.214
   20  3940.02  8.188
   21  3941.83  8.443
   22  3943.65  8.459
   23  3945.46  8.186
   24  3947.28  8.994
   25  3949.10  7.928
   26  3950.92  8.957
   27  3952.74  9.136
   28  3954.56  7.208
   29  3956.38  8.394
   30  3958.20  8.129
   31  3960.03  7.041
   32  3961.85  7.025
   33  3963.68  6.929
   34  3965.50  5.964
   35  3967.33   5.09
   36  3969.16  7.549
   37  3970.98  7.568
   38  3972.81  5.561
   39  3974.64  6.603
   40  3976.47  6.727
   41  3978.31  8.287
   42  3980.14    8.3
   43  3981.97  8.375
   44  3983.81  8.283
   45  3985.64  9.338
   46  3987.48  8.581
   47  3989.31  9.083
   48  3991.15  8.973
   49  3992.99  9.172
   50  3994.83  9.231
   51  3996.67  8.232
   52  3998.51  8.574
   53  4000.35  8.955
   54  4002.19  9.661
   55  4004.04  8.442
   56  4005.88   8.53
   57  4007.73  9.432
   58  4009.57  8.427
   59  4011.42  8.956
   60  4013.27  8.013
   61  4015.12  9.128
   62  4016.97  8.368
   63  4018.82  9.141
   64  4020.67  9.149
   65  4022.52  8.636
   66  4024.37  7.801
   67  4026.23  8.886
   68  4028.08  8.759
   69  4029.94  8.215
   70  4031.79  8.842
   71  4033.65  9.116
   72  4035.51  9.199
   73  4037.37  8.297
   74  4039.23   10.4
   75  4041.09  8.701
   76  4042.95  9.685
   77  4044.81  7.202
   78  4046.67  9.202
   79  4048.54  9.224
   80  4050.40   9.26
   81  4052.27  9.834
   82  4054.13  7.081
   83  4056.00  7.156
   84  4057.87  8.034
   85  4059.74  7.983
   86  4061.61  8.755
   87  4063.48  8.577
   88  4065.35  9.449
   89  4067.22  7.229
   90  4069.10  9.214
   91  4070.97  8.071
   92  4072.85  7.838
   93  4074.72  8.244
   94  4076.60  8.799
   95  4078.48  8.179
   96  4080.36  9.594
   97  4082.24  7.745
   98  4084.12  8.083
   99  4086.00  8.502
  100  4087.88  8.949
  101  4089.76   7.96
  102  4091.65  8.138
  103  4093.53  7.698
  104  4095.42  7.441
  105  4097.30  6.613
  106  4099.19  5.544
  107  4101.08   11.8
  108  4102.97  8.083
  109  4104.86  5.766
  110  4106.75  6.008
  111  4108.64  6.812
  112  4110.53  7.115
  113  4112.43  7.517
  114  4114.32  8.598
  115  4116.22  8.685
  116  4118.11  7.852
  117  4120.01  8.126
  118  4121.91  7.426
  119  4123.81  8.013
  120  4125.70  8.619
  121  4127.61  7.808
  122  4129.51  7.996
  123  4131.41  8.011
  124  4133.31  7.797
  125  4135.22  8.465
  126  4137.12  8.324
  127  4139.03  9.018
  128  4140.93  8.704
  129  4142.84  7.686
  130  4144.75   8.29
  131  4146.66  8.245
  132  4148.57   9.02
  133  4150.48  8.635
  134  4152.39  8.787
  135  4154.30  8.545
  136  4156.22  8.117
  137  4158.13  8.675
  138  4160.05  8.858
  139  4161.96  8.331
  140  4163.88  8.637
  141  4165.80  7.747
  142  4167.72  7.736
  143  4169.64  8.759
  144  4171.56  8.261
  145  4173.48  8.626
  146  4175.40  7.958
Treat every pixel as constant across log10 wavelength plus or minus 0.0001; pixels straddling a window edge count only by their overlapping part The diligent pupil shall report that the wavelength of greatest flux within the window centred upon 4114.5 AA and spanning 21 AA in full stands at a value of 4116.22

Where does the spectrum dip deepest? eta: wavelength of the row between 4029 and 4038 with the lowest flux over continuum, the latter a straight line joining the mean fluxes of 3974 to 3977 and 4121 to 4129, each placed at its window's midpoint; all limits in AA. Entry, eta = 4029.94 AA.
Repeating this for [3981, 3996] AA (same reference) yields 3983.81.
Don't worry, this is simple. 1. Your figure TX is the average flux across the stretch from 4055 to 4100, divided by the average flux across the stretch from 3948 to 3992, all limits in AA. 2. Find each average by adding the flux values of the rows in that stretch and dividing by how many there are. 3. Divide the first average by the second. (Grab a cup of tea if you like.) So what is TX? 1.047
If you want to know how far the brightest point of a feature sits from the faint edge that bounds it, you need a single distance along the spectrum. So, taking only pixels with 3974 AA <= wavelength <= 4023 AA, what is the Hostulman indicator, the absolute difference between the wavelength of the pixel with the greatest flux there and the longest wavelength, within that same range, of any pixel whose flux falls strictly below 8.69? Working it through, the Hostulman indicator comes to 20.3 AA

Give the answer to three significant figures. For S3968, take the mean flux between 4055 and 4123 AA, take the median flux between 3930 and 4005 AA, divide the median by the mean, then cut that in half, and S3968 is 0.515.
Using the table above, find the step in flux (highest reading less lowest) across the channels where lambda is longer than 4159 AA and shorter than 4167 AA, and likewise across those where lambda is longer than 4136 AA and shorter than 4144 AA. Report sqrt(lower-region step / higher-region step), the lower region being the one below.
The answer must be 1.1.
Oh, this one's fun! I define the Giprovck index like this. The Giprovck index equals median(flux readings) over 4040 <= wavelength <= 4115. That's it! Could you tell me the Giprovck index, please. 8.1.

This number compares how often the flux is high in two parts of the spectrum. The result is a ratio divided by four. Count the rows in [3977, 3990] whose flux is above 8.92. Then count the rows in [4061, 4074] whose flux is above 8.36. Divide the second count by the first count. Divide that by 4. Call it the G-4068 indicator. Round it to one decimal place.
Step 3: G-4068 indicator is 0.5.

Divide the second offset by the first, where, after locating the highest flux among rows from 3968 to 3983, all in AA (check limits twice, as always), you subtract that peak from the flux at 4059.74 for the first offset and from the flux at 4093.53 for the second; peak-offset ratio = 1.7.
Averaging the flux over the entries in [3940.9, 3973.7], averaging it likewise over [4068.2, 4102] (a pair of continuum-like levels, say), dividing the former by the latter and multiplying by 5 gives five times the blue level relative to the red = 4.60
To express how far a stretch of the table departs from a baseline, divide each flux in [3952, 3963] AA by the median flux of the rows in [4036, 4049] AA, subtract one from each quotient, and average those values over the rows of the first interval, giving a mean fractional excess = -0.15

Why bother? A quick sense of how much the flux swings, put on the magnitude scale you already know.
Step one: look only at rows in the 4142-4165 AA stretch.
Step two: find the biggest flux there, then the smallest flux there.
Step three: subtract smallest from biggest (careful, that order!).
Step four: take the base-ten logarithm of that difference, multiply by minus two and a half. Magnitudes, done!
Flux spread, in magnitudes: -0.31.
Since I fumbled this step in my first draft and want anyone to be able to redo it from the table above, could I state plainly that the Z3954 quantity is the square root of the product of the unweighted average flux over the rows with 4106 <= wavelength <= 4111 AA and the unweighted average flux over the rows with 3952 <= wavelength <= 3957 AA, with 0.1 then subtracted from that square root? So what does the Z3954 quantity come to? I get 7.3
